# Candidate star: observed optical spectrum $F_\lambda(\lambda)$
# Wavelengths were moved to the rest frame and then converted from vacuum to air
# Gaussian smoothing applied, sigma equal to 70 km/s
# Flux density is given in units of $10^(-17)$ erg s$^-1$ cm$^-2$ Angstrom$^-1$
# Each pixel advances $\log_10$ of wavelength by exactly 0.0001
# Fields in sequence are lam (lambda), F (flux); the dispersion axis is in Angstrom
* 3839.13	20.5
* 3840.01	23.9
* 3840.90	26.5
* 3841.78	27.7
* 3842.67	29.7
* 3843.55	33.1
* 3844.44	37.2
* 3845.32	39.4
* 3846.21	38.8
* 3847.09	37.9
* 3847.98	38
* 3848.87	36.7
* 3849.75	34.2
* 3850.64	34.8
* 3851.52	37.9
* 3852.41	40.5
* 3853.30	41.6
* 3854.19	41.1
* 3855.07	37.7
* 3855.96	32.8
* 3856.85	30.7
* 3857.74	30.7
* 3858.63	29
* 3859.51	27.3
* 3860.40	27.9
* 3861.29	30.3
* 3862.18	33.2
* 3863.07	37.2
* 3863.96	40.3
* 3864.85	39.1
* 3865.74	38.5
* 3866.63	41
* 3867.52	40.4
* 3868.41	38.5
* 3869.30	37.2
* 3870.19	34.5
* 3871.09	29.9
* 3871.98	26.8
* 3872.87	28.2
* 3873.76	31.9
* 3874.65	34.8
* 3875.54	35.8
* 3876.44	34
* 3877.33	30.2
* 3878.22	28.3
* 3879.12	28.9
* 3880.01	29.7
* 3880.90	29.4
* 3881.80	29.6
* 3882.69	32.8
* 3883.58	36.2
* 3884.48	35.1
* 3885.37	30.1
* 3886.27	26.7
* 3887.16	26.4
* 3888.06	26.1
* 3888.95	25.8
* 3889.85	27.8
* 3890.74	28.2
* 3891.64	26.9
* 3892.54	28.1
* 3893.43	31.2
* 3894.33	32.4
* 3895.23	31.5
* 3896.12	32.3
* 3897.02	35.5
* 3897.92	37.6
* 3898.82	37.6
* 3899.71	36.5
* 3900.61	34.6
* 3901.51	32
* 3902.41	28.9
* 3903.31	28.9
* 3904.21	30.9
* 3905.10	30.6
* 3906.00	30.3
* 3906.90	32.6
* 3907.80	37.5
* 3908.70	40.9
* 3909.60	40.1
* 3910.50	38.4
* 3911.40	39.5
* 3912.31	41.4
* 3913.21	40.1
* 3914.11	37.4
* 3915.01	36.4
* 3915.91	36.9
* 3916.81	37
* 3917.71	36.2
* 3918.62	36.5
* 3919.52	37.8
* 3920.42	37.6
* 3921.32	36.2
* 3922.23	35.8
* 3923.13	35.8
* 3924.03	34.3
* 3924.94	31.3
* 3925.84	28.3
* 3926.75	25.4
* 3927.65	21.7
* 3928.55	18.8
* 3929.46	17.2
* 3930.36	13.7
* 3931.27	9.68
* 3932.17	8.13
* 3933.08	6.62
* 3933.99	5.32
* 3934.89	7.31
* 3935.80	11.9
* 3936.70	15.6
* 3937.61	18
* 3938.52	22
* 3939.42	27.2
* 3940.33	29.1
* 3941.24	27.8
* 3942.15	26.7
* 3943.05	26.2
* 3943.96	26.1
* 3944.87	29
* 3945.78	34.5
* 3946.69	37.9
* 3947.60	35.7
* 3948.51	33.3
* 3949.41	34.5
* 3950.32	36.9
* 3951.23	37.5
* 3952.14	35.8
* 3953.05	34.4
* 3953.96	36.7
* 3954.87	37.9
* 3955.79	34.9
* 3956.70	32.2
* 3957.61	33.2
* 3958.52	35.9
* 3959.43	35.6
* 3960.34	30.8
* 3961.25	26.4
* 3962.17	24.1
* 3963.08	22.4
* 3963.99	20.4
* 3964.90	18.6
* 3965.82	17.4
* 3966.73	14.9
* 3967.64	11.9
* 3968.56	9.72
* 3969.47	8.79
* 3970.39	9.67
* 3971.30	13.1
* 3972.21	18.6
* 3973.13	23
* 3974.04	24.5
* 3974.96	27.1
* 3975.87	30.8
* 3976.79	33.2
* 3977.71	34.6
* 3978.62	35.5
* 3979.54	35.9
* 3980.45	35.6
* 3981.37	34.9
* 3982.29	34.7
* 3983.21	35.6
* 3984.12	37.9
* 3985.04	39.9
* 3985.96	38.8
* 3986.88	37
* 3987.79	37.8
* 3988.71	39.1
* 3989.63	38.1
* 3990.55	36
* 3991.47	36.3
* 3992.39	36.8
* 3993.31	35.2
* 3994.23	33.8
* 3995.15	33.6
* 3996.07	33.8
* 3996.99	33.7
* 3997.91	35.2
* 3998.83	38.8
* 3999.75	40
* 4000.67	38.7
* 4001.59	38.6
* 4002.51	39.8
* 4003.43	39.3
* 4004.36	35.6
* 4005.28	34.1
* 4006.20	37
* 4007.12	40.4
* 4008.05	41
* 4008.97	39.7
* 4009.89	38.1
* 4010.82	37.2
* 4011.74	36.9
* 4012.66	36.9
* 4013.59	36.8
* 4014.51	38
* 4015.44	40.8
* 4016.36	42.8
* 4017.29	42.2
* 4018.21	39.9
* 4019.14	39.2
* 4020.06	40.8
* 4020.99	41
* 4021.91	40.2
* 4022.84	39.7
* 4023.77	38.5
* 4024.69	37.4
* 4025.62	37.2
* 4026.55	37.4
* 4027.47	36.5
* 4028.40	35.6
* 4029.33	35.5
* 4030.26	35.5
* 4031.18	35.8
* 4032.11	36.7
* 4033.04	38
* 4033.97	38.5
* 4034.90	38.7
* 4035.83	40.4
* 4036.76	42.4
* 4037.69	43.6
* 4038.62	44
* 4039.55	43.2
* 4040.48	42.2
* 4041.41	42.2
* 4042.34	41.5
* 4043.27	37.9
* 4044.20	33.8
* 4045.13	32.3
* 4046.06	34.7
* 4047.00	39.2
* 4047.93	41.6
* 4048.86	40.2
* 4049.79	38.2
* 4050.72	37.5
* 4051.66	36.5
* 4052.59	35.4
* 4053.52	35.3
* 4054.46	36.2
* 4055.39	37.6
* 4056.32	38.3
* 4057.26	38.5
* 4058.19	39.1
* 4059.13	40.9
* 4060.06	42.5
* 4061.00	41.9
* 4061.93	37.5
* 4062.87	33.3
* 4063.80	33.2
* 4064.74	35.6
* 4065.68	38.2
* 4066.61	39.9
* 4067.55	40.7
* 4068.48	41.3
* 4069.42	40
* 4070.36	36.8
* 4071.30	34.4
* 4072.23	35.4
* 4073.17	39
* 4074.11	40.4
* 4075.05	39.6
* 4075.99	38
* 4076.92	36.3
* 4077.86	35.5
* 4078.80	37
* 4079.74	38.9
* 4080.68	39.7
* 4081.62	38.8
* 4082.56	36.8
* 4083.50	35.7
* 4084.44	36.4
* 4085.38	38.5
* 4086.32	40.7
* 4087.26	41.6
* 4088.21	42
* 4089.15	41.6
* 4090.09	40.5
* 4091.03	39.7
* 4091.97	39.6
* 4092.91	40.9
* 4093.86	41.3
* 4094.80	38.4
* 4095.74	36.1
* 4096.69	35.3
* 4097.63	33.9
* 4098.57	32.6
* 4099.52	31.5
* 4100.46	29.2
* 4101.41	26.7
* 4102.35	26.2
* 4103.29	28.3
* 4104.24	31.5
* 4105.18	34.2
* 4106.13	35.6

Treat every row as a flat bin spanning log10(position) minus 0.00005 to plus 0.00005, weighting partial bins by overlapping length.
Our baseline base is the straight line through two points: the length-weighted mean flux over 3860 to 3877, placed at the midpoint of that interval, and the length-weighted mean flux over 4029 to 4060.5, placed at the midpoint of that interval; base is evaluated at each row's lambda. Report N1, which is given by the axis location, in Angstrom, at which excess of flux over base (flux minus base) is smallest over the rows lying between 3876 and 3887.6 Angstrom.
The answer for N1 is 3887.16 Angstrom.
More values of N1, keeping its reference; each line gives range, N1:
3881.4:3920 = 3888.95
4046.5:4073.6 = 4063.80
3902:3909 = 3903.31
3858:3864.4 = 3859.51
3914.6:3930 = 3929.46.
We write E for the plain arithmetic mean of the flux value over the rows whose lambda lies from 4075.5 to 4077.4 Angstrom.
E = 37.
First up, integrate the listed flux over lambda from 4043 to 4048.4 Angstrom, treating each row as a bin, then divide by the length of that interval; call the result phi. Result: 36.5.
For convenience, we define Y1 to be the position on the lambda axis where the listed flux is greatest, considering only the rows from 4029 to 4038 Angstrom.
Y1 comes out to 4037.69 Angstrom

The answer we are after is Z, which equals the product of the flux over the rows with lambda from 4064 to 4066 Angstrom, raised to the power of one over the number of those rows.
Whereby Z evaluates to 36.9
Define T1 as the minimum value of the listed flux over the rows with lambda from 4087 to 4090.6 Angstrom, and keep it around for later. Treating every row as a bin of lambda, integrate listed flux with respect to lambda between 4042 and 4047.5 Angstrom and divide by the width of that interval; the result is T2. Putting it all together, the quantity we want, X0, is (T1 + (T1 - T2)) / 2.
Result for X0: 22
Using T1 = 40.5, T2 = 36.5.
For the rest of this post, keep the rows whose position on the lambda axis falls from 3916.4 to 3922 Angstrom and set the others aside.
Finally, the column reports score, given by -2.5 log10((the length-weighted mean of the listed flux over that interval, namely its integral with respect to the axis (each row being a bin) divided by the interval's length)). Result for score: -3.91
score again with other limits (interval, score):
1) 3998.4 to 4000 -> -3.99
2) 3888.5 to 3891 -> -3.59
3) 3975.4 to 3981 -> -3.84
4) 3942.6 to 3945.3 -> -3.58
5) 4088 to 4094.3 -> -4.03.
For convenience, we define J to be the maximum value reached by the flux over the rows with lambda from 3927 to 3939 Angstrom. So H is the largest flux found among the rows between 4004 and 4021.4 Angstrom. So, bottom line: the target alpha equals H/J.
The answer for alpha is 1.95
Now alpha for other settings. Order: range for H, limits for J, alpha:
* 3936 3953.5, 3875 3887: 1.05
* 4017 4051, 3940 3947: 1.16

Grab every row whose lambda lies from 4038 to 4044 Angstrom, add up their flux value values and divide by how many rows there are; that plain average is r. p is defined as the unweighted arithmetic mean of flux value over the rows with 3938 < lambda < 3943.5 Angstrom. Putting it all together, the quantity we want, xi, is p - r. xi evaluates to -15.3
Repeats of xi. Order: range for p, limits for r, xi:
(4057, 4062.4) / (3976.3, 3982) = 5.1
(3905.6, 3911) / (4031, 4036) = -1.4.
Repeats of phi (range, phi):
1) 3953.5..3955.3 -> 37.3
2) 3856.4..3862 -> 29.5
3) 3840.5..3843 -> 27.9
